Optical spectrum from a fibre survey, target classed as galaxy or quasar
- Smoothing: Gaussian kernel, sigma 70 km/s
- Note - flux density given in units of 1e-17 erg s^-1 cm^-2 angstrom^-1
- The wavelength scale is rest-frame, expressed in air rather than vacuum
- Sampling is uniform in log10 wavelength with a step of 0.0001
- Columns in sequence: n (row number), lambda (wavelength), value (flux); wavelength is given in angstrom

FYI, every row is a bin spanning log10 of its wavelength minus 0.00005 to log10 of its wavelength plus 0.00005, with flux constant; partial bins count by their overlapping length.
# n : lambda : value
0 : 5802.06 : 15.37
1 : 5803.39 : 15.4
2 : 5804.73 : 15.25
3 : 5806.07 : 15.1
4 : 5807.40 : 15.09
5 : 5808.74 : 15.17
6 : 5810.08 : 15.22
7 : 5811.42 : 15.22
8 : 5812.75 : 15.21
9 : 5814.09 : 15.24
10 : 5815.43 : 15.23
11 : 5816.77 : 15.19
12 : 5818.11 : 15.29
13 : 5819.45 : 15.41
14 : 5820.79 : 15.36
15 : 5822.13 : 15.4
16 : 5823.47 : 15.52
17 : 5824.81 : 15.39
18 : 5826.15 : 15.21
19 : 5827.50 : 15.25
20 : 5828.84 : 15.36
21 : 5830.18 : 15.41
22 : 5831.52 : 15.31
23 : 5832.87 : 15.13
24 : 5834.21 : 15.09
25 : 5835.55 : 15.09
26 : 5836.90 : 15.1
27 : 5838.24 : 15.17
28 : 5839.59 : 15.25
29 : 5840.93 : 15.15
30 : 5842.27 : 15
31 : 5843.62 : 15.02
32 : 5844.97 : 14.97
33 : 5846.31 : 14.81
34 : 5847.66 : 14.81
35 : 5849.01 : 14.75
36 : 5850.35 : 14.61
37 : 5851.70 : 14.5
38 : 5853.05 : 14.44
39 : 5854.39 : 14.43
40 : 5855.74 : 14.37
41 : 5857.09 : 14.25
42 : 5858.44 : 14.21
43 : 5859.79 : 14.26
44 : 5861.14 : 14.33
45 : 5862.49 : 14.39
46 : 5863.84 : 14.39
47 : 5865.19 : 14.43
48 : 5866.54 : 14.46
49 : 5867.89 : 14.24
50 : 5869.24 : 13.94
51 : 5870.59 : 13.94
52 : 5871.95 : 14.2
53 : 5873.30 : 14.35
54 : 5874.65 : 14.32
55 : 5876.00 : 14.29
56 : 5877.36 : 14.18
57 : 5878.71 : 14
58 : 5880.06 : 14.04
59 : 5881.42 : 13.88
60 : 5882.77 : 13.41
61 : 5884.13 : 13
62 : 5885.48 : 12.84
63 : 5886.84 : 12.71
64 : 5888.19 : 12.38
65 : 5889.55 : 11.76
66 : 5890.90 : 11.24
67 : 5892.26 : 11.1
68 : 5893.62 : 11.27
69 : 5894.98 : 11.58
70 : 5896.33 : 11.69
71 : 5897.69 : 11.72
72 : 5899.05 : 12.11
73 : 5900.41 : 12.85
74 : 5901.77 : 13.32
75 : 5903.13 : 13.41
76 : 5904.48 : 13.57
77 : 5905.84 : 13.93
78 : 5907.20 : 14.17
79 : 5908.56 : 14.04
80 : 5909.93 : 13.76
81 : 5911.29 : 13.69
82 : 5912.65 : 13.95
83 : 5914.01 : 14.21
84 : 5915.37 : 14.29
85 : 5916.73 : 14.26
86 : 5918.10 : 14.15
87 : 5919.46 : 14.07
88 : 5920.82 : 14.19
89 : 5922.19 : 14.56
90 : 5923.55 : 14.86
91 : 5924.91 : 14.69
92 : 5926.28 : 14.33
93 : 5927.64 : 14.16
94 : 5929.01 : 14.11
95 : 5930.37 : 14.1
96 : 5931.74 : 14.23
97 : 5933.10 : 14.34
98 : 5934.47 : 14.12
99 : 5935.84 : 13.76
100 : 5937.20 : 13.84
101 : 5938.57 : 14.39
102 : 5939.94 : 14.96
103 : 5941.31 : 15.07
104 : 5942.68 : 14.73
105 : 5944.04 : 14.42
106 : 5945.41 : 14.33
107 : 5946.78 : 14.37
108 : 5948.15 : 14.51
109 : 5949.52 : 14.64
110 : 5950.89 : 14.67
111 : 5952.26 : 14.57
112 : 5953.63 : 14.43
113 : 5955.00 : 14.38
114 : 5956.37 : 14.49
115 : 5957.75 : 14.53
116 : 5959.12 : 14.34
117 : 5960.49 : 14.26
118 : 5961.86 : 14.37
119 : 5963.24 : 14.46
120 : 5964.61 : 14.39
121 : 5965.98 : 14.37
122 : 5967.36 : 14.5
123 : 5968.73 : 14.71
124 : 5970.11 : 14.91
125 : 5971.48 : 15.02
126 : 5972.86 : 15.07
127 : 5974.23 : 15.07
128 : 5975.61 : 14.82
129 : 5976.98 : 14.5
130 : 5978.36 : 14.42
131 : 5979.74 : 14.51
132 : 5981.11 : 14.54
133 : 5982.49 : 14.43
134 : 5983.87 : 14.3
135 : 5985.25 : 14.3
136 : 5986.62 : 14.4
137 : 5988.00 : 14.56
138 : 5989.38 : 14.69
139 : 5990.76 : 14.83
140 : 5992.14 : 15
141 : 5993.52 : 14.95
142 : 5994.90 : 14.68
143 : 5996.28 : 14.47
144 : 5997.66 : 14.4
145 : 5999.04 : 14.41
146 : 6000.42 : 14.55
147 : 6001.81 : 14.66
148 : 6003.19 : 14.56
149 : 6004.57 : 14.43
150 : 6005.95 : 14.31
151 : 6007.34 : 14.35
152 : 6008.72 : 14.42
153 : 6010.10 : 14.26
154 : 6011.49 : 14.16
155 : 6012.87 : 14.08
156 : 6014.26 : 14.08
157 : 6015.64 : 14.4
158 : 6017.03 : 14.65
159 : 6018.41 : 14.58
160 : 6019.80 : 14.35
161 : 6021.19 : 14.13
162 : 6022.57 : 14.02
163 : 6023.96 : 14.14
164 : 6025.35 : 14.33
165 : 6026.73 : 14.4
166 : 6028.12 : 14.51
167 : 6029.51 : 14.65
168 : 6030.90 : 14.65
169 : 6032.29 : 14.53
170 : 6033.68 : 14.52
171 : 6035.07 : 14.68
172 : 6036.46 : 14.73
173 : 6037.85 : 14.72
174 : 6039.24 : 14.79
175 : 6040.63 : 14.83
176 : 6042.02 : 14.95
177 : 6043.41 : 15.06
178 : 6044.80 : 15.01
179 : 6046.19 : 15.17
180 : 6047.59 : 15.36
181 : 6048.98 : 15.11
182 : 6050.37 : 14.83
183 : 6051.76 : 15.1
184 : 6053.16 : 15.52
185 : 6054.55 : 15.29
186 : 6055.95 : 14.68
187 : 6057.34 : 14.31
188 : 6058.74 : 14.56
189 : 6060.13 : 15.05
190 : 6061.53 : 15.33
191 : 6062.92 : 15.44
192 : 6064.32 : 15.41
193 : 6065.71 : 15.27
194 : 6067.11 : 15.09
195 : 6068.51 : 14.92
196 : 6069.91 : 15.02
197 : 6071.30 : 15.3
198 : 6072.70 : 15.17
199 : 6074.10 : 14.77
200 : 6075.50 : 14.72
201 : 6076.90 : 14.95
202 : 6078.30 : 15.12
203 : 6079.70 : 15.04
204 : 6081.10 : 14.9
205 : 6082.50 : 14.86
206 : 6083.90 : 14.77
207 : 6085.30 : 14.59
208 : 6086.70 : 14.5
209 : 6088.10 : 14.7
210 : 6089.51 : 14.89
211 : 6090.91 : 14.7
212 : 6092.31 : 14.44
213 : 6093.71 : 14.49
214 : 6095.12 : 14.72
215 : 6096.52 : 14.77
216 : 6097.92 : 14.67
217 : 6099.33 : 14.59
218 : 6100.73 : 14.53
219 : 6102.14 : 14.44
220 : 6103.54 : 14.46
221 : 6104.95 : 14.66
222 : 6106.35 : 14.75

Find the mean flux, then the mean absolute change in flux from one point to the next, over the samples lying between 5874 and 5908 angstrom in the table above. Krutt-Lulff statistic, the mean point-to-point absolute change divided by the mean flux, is 0.021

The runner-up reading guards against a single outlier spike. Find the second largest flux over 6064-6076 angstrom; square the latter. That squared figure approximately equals 234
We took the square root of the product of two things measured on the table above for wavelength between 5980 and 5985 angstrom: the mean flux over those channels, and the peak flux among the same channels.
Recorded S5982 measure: 14.5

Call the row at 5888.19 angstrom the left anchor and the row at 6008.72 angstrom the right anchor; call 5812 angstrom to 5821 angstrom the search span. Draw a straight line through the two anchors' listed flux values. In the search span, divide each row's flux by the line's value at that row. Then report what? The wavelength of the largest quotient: 5819.45 angstrom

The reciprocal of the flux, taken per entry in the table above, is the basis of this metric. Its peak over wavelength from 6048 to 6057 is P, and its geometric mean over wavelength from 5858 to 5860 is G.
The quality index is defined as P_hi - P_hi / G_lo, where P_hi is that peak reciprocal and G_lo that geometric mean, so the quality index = -0.90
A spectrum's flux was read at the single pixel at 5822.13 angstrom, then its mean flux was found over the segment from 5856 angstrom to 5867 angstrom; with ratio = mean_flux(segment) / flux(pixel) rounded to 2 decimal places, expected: 0.93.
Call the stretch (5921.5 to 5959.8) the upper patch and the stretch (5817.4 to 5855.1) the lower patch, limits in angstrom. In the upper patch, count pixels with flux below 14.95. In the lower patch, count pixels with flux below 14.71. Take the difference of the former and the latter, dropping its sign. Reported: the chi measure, 22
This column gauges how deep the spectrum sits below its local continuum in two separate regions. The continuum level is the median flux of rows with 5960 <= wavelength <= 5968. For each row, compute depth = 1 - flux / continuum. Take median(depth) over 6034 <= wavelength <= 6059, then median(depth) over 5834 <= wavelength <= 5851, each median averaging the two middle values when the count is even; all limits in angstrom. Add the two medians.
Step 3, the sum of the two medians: -0.08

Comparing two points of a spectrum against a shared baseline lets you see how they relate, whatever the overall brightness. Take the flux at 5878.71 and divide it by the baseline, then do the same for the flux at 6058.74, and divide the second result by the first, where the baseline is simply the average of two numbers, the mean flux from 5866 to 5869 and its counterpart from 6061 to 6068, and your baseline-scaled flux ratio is 1.04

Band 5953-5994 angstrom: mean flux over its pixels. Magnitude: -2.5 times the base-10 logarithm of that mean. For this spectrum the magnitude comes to -2.91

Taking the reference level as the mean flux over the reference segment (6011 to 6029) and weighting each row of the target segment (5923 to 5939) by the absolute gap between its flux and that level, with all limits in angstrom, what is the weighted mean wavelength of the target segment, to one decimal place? 5930.7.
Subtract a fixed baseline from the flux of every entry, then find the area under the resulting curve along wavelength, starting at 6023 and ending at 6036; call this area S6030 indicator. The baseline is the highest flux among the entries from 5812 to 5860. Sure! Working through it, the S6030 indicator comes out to -13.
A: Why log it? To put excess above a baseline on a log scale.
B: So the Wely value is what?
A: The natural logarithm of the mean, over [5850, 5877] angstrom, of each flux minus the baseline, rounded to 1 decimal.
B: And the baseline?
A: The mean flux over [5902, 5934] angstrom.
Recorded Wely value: -1.7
